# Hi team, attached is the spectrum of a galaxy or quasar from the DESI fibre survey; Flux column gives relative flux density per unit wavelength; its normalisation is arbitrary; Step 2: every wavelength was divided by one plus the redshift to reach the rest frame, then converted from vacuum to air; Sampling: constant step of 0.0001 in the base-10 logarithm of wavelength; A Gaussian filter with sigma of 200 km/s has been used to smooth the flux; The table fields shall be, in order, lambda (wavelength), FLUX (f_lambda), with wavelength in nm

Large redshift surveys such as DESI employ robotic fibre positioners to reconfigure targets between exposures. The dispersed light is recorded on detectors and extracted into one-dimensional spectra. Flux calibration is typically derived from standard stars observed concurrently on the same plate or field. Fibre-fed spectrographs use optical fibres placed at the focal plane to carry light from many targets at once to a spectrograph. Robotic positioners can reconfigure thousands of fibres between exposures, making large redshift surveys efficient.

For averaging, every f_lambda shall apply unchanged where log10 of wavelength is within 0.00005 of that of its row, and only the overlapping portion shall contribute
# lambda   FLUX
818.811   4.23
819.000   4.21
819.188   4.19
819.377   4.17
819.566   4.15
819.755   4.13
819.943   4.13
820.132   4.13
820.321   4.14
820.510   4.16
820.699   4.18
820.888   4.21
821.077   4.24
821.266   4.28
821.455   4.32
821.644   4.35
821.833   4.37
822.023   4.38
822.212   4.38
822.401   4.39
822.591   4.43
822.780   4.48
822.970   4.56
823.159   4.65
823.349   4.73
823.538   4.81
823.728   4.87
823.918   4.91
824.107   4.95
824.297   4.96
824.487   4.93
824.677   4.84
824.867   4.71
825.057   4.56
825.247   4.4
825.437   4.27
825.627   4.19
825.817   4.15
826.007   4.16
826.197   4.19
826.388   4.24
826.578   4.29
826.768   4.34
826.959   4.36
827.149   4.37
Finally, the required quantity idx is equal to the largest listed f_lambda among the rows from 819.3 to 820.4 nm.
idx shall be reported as 4.17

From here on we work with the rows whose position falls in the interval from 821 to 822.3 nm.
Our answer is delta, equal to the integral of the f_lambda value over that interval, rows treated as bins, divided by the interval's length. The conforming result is 4.33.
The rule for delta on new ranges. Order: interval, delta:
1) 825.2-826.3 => 4.22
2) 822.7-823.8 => 4.68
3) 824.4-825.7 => 4.56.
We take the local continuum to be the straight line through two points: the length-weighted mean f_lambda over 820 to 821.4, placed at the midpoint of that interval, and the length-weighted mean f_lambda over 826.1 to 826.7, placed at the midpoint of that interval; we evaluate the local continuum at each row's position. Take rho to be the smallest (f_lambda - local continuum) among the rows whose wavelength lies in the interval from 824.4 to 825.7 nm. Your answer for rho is -0.05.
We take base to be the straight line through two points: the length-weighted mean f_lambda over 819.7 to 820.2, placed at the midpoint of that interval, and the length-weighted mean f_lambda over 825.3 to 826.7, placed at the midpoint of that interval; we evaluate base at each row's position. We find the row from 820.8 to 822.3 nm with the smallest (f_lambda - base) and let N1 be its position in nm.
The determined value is 820.888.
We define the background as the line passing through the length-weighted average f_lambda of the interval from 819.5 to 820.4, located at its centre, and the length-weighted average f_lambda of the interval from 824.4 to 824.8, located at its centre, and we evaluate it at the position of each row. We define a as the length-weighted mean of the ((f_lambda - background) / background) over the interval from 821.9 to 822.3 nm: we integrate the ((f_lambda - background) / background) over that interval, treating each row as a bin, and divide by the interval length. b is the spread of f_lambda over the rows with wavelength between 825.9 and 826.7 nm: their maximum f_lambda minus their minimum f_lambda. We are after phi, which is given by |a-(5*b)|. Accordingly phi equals 0.67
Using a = -0.021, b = 0.130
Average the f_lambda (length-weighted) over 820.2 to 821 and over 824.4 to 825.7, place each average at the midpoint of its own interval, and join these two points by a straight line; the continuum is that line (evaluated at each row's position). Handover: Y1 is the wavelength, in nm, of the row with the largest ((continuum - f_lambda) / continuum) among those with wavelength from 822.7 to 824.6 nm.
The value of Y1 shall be 822.780 nm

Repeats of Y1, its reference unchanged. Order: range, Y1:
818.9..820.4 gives 820.321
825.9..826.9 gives 826.007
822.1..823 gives 822.401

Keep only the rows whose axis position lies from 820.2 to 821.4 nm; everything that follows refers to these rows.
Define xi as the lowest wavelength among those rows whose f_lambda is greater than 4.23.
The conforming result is 821.077 nm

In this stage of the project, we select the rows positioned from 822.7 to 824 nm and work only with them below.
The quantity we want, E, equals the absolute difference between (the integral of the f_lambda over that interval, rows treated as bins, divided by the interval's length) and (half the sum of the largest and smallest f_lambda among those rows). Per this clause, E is 0.020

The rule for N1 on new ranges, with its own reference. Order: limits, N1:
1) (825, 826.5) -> 825.817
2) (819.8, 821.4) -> 820.132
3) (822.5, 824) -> 822.591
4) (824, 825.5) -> 825.437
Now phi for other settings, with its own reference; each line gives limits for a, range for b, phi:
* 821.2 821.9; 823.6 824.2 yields 0.41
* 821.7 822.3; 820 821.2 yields 0.57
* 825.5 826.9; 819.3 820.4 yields 0.37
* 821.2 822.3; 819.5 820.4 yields 0.12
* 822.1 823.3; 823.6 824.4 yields 0.47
